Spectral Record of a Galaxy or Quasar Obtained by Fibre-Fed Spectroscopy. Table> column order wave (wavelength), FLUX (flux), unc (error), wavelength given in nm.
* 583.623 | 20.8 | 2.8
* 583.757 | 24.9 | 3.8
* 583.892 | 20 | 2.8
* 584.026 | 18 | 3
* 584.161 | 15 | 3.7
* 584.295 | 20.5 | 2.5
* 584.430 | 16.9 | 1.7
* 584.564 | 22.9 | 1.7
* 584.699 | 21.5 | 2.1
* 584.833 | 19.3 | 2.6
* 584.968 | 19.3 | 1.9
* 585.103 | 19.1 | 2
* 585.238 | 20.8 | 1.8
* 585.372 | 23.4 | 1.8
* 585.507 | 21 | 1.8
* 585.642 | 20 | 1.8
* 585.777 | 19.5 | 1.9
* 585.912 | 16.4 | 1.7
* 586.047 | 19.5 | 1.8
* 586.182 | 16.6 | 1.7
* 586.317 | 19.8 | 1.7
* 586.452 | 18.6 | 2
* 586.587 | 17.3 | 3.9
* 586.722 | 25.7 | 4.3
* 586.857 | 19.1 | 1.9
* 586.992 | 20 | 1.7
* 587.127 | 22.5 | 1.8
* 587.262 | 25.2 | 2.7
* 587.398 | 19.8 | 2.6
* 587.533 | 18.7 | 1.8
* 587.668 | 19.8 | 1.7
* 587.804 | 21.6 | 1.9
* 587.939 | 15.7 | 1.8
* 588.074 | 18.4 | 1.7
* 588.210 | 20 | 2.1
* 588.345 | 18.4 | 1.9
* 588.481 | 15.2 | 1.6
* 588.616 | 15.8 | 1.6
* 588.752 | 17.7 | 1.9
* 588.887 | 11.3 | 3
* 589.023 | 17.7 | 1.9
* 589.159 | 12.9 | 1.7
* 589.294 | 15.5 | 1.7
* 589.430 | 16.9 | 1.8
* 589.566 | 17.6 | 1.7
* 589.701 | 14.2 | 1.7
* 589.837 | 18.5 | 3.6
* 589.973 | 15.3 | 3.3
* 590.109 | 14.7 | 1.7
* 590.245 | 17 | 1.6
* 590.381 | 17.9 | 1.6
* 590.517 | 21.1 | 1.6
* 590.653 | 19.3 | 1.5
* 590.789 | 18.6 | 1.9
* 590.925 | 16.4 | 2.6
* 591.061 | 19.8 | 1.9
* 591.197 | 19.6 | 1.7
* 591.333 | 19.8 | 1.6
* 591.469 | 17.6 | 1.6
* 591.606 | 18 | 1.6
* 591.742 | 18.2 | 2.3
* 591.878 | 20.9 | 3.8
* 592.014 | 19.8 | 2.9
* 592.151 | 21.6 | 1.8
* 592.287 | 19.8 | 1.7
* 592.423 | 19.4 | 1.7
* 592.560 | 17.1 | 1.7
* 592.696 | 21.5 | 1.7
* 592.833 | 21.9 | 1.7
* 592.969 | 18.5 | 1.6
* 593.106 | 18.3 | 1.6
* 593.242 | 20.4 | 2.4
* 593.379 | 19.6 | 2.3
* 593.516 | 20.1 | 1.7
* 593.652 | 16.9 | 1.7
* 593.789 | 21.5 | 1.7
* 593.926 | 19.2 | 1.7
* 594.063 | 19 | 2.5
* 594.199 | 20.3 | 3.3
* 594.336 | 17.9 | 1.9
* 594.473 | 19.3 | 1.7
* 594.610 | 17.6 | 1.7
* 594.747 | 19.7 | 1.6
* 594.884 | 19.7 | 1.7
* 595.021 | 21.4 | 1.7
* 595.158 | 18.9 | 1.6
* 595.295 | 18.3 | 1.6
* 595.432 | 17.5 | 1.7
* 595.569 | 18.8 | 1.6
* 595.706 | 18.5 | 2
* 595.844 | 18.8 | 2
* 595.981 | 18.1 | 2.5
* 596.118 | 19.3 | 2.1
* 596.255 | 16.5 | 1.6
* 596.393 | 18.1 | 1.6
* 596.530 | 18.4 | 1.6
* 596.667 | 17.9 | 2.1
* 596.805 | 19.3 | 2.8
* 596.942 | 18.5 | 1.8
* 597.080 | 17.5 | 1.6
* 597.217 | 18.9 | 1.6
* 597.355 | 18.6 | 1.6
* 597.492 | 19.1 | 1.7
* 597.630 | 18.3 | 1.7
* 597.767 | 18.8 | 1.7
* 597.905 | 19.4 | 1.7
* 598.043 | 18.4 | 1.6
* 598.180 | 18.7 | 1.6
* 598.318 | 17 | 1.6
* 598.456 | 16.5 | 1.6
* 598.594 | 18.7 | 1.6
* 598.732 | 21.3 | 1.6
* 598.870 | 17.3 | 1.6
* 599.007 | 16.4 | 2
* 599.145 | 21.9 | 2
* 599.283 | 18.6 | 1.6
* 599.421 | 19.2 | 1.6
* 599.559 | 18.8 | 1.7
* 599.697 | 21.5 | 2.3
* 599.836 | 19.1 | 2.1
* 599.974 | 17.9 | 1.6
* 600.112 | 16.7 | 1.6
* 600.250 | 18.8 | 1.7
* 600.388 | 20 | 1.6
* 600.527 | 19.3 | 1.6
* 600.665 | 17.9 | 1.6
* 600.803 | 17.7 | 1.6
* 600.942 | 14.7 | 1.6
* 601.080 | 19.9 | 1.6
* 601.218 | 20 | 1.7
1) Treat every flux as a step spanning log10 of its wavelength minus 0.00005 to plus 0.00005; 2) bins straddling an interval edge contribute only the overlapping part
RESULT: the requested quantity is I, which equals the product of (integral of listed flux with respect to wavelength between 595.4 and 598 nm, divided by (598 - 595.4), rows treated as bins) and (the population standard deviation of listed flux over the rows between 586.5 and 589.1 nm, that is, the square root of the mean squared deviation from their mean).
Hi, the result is 61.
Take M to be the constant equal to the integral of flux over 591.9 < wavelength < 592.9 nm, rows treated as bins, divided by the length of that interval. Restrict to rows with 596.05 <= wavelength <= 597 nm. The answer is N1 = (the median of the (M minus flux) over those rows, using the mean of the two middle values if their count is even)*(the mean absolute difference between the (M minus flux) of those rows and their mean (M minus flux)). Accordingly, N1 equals 1.20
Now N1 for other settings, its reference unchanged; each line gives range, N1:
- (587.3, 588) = 0.59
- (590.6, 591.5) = 0.91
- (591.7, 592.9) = 0.50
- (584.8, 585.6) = 0.17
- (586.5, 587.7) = 0.91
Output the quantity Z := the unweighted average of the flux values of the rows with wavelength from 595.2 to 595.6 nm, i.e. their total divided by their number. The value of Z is 18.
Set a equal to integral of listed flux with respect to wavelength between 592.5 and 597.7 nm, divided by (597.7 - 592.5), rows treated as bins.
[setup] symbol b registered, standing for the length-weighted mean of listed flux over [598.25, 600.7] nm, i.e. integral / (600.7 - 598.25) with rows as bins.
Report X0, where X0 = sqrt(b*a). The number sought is 18.8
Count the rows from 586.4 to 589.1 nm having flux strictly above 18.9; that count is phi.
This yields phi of 9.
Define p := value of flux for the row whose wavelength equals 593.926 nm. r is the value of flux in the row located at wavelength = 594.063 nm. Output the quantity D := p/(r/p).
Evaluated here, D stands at 19.4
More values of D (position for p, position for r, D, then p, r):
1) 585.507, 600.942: 30.0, 21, 14.7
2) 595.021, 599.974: 25.6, 21.4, 17.9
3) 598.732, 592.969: 24.5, 21.3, 18.5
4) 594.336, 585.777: 16.4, 17.9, 19.5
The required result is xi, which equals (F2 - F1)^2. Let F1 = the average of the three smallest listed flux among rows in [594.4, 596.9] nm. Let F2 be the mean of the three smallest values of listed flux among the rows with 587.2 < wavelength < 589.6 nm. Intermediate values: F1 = 17.2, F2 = 13.1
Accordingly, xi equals 17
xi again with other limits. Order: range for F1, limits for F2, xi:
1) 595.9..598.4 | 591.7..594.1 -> 0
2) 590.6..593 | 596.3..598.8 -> 0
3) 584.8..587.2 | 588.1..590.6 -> 16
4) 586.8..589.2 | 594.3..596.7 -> 17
